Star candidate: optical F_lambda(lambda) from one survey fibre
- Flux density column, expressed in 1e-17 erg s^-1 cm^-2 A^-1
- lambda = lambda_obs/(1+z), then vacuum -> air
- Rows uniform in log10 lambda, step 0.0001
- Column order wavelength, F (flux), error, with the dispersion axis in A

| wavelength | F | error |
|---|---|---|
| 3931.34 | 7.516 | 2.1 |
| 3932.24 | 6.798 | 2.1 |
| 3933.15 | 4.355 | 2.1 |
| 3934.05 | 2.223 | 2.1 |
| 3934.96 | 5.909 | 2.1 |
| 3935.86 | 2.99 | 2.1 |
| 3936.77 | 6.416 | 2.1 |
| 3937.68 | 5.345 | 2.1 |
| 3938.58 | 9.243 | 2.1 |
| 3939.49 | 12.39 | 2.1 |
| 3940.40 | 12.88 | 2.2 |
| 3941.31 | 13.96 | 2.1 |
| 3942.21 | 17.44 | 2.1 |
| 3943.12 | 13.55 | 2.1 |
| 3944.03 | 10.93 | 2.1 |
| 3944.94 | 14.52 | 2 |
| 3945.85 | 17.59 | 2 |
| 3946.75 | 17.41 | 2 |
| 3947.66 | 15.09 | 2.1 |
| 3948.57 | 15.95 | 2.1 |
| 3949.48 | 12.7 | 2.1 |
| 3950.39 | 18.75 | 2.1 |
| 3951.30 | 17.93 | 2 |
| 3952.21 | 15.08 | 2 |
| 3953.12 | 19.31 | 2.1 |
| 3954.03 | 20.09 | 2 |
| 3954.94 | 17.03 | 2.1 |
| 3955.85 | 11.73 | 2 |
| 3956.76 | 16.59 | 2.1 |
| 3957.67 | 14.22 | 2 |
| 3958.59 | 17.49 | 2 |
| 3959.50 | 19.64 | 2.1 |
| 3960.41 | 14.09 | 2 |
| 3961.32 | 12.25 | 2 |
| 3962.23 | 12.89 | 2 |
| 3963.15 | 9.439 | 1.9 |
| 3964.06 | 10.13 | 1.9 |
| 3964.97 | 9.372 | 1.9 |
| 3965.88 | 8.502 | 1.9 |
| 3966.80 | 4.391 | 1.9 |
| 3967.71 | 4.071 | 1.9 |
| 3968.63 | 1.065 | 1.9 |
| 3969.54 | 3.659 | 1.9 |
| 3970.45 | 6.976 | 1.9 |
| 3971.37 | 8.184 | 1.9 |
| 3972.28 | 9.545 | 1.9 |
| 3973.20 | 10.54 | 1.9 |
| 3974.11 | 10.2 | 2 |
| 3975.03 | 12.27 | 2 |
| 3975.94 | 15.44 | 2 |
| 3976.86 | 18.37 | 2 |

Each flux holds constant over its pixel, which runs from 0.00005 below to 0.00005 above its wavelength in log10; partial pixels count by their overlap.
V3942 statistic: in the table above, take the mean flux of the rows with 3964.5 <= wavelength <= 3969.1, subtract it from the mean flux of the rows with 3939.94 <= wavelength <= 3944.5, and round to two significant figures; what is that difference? 8.3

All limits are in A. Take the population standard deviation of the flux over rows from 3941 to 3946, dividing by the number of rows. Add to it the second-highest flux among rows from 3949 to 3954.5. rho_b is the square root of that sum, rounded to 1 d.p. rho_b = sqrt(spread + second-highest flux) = 4.6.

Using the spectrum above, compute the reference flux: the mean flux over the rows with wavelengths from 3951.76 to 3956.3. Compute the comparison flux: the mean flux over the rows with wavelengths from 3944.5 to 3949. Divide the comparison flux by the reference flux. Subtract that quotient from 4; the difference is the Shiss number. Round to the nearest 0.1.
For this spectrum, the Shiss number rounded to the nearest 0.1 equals 3.0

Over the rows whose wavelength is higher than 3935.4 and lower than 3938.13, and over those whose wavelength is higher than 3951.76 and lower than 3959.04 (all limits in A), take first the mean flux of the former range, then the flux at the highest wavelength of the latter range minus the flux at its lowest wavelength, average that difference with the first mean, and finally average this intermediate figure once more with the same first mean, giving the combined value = 4.3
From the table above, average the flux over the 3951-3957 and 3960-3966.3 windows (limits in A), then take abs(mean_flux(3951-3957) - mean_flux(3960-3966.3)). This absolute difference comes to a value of 5.9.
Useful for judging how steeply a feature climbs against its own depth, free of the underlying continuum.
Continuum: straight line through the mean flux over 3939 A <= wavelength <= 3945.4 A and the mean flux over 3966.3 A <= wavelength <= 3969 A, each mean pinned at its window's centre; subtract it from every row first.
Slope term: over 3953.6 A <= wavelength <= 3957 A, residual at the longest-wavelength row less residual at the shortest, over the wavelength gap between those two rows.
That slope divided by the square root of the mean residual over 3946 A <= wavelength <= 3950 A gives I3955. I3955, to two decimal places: -0.43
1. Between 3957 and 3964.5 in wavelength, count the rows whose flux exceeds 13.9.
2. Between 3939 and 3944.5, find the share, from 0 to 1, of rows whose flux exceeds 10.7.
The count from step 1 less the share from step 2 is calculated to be 3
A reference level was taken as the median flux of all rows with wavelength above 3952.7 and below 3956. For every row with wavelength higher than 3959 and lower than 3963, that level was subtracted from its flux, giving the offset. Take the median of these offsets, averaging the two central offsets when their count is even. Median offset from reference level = -4.7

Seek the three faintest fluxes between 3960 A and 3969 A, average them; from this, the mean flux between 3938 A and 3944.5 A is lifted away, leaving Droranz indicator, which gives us -10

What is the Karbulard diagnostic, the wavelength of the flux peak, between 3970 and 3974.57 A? 3973.20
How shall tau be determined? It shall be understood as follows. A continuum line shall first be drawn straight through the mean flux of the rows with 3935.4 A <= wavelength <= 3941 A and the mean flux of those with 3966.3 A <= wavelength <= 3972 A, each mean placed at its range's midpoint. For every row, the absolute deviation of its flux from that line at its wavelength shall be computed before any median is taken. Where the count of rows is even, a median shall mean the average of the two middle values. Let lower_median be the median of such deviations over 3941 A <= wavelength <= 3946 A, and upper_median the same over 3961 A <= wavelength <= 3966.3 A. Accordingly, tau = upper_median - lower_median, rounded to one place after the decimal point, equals -2.1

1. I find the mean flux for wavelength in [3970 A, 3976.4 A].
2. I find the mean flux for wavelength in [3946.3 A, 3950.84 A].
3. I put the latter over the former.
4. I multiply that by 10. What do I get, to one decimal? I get 15.3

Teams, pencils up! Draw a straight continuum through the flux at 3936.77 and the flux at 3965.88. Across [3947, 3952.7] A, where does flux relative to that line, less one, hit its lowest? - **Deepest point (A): 3949.48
